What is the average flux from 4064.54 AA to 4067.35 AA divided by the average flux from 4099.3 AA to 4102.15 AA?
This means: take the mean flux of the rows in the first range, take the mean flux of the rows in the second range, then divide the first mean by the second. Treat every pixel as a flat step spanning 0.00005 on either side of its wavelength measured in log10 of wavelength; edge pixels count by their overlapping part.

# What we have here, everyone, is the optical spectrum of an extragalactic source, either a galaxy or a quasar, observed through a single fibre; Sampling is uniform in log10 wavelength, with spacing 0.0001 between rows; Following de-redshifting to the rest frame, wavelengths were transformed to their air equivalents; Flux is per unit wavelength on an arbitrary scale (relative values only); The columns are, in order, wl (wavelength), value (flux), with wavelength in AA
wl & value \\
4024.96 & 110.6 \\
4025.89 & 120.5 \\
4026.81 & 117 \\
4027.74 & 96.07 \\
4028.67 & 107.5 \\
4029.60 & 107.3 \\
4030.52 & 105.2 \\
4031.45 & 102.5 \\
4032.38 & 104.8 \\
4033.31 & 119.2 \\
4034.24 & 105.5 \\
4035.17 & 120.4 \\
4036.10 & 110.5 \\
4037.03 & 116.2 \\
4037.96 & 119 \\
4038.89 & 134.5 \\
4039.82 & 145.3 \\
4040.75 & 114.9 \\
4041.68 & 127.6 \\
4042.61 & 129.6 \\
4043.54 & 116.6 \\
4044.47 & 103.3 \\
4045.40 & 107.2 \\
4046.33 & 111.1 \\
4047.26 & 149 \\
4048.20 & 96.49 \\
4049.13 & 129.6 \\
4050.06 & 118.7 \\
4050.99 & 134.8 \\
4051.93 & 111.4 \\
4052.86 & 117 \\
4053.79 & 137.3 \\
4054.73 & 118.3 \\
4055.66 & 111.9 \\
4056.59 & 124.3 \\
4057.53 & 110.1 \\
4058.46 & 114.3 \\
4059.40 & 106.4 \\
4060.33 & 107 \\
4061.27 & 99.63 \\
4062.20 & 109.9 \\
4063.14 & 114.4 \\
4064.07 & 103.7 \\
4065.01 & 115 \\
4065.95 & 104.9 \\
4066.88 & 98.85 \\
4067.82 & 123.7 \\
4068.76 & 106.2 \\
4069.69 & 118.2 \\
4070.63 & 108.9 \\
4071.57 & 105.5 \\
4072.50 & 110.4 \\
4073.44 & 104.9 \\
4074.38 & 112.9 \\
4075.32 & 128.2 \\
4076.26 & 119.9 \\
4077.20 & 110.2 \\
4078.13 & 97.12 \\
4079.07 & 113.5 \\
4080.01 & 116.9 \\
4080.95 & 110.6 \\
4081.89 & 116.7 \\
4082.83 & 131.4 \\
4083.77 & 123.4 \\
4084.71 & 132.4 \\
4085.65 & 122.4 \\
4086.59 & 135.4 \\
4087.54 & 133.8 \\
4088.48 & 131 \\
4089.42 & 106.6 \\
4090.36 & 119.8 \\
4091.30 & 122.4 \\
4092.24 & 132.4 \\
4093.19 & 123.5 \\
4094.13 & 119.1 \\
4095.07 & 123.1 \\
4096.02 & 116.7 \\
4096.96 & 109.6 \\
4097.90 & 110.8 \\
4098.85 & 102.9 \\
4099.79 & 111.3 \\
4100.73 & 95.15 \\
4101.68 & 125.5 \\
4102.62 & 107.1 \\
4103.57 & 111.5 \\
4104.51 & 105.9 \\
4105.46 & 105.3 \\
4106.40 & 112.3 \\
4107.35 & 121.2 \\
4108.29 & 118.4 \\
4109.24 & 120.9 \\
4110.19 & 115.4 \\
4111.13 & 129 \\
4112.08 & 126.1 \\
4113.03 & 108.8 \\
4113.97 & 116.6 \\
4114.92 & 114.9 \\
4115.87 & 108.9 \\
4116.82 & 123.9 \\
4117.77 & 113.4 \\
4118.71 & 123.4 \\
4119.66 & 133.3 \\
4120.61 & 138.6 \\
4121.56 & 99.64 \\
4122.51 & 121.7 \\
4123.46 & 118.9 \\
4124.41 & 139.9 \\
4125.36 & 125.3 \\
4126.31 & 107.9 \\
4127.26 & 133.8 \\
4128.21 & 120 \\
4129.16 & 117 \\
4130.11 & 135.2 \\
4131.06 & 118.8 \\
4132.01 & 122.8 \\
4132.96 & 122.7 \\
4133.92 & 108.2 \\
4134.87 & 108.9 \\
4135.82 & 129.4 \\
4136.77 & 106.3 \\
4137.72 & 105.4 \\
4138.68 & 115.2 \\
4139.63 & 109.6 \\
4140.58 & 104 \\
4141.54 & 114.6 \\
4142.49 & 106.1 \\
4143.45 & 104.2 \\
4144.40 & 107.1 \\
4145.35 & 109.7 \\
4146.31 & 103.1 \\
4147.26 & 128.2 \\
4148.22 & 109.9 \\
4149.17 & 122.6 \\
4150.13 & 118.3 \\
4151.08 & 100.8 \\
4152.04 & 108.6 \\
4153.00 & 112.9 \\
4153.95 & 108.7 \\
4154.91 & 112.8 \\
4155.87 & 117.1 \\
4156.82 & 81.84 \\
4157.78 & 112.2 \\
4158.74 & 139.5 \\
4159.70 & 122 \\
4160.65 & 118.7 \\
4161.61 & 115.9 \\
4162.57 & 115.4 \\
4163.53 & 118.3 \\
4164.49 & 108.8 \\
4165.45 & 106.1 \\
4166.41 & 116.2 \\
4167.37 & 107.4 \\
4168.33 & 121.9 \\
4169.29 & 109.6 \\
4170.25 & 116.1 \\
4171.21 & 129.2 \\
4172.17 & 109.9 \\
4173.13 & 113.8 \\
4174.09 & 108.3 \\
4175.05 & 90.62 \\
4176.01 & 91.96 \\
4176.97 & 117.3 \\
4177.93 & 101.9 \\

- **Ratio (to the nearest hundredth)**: 0.96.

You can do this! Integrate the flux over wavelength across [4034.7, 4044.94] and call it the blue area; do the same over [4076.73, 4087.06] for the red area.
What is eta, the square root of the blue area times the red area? 1238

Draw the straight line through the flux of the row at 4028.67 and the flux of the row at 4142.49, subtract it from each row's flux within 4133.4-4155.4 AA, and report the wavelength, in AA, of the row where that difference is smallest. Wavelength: 4151.08 AA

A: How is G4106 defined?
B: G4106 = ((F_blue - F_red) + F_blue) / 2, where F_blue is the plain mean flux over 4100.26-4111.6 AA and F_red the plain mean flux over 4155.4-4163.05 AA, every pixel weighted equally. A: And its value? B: 56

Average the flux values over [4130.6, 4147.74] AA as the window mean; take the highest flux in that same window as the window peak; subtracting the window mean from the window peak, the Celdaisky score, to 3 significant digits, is 16.9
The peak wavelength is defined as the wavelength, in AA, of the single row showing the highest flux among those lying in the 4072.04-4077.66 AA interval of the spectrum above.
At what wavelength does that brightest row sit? 4075.32 AA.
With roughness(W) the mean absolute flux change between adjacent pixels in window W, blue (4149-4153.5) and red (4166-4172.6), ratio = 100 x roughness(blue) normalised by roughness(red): 68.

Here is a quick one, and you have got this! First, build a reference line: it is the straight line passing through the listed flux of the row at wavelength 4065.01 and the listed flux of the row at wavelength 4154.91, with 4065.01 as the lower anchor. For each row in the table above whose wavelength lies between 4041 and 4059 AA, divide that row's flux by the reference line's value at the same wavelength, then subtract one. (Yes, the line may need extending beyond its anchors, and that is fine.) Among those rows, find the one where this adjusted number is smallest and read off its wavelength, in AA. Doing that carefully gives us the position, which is 4048.20 AA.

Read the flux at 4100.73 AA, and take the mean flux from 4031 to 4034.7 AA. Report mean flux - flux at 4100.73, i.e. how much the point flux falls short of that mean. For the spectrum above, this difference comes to 13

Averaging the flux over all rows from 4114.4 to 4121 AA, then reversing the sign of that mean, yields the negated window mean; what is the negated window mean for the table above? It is -122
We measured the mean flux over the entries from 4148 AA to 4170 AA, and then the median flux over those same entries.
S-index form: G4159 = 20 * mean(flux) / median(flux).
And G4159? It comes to 20.1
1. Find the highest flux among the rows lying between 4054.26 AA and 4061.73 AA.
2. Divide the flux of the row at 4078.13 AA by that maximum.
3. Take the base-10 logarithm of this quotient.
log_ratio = -0.11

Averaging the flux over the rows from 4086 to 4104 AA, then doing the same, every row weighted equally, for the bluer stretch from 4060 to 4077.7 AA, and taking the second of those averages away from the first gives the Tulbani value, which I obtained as 7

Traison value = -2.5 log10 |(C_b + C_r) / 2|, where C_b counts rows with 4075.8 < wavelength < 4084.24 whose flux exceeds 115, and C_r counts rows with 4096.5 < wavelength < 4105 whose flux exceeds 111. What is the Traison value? -1.51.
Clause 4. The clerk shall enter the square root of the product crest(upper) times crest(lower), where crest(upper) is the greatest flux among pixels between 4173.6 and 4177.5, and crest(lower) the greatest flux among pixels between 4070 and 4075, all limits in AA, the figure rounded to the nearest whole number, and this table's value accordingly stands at 115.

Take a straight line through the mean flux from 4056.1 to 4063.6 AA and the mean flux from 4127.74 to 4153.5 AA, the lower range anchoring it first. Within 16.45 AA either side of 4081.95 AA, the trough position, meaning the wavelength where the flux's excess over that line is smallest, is 4078.13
